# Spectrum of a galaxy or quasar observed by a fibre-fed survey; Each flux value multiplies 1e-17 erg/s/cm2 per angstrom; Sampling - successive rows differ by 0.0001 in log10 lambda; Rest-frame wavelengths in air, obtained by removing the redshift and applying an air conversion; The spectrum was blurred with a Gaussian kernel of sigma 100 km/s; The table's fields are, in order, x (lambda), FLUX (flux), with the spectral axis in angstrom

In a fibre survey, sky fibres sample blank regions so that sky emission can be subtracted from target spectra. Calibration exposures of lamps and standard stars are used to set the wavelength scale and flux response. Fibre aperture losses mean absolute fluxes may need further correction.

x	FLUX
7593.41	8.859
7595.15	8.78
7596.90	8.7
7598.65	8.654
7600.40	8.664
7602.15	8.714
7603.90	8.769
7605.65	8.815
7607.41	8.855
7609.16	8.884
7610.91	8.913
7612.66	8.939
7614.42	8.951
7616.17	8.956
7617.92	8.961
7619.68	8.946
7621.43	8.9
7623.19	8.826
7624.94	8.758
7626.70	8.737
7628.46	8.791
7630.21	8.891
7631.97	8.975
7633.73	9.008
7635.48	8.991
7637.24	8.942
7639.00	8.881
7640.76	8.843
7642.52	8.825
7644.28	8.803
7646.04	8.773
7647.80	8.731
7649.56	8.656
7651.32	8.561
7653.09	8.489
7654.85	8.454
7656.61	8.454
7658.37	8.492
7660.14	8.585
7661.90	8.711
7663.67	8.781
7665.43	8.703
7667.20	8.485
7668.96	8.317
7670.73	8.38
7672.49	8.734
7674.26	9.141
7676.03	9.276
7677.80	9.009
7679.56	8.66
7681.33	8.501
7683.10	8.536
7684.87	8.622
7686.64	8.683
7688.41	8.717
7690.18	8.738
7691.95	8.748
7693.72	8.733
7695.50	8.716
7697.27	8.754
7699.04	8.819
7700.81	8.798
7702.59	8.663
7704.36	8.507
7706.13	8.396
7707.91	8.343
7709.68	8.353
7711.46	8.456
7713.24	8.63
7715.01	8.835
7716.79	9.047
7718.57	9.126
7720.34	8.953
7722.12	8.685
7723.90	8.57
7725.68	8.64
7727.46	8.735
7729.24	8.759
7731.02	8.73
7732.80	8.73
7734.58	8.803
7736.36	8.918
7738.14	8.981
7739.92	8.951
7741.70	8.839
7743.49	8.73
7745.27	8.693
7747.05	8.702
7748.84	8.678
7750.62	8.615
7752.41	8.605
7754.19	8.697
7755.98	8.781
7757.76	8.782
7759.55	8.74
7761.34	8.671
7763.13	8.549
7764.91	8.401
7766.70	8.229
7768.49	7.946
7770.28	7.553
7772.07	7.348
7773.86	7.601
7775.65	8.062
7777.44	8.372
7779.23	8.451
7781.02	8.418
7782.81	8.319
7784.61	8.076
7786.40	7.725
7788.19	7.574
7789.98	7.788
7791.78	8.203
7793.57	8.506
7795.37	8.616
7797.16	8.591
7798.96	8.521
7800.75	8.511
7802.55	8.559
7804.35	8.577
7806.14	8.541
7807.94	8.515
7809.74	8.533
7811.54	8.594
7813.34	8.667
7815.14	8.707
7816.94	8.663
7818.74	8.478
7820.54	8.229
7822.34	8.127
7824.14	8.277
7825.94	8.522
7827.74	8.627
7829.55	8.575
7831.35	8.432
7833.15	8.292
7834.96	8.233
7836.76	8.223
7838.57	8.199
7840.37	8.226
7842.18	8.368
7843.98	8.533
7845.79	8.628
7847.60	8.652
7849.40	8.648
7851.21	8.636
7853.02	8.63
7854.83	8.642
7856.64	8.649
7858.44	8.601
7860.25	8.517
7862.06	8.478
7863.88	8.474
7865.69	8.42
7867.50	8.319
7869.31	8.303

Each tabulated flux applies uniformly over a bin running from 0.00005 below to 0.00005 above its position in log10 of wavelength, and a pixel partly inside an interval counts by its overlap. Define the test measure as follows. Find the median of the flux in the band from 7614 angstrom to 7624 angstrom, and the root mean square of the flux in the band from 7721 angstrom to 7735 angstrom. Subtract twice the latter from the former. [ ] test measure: -8.5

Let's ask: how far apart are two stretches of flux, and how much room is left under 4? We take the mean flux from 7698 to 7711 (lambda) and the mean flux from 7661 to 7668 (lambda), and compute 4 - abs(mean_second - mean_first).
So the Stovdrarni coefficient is 3.88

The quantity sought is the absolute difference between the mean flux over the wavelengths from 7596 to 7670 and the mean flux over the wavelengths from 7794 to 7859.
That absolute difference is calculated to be 0.26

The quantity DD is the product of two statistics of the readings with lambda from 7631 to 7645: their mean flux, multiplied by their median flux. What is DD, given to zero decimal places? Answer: 79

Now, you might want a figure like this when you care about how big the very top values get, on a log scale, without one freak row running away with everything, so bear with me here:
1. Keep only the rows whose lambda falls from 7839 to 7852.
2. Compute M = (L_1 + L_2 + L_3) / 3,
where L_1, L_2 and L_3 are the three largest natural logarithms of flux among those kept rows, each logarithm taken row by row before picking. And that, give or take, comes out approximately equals 2.16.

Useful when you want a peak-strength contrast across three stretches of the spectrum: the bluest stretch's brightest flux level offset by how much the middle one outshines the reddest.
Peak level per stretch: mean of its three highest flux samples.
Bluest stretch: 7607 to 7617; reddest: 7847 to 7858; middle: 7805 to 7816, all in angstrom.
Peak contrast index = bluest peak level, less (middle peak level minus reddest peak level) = 8.94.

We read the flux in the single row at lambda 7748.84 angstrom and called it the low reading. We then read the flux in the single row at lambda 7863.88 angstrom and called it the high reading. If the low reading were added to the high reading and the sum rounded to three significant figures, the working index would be 17.2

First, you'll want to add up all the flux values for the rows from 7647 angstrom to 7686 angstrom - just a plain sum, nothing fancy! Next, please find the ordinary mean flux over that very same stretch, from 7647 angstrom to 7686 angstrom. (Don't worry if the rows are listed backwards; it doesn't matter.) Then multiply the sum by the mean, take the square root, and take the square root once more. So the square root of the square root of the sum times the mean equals 6.37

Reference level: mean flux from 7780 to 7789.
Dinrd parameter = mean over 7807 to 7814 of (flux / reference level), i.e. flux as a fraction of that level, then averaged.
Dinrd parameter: 1.07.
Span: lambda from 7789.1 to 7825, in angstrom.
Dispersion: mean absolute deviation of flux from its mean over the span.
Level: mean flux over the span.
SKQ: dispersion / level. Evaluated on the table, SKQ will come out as 0.020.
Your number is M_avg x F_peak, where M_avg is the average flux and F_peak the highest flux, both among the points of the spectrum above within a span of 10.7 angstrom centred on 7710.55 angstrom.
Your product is 75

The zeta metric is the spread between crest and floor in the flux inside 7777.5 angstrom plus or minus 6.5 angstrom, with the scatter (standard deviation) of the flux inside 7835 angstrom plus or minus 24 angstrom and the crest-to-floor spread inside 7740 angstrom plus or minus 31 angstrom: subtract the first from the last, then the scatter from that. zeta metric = 0.3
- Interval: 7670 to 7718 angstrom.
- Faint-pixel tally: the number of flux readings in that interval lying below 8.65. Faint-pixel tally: 10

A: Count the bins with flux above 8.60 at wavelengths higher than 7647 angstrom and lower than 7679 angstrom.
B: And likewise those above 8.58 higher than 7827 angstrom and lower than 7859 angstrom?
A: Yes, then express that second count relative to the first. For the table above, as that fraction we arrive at 1.0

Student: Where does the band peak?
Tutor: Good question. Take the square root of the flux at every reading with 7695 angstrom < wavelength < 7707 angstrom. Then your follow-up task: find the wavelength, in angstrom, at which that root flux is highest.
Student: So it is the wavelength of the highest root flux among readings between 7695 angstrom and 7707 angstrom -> 7699.04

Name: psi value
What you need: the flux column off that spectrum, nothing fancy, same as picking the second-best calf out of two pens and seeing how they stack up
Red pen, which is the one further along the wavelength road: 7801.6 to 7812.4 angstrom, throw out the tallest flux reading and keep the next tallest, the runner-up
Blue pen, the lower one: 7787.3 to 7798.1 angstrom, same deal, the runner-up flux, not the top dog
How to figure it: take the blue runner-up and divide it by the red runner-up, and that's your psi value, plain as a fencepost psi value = 1.00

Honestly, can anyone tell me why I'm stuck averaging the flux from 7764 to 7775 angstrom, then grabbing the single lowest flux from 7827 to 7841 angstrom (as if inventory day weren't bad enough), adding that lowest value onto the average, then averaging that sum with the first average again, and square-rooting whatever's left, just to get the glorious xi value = 3.46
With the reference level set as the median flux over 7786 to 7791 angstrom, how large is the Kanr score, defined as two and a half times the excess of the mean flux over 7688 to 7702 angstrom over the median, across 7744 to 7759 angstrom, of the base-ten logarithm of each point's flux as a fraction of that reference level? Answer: 21.75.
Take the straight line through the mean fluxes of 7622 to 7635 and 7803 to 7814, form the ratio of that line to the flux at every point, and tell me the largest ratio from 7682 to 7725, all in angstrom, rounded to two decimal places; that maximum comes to 1.05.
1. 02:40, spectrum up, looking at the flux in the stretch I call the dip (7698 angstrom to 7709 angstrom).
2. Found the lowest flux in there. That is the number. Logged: 8.343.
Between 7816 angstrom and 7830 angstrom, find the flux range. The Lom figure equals 0.54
